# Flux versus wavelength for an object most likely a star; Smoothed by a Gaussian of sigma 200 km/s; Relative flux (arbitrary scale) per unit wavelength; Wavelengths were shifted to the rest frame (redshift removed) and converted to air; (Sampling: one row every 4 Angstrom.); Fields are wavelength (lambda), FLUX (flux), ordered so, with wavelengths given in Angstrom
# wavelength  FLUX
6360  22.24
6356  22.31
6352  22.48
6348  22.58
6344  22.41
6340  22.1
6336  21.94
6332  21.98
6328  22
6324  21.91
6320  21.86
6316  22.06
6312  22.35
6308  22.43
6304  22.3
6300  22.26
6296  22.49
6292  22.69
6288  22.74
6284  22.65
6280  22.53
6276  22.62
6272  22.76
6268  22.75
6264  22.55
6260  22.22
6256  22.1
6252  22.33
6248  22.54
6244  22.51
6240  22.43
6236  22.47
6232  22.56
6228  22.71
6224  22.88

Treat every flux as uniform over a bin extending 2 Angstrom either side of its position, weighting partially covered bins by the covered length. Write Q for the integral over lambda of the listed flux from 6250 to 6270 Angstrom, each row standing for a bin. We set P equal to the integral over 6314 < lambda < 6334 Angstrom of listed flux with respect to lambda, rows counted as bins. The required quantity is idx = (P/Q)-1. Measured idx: -0.019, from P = 439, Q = 448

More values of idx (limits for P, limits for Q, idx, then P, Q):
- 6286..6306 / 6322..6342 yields 0.023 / 450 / 440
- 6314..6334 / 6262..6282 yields -0.030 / 439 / 453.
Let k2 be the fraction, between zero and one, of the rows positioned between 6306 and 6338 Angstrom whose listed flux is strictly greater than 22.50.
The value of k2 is 0.00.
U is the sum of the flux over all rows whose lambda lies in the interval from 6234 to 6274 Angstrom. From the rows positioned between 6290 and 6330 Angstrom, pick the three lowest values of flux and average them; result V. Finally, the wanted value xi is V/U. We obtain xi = 0.098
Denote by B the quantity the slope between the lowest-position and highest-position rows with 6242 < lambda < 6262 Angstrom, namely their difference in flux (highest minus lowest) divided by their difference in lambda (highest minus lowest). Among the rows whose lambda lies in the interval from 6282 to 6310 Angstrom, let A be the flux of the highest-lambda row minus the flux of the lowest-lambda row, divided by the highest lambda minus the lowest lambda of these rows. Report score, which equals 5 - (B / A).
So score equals 3.0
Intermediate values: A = -0.01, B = -0.018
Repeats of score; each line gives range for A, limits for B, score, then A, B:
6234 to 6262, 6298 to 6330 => 4.1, -0.01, -0.009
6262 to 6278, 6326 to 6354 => 1.6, 0.01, 0.020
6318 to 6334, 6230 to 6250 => 5.1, 0.01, -0.001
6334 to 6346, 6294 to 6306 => 5.4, 0.06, -0.024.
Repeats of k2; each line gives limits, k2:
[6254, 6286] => 0.75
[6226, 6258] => 0.50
